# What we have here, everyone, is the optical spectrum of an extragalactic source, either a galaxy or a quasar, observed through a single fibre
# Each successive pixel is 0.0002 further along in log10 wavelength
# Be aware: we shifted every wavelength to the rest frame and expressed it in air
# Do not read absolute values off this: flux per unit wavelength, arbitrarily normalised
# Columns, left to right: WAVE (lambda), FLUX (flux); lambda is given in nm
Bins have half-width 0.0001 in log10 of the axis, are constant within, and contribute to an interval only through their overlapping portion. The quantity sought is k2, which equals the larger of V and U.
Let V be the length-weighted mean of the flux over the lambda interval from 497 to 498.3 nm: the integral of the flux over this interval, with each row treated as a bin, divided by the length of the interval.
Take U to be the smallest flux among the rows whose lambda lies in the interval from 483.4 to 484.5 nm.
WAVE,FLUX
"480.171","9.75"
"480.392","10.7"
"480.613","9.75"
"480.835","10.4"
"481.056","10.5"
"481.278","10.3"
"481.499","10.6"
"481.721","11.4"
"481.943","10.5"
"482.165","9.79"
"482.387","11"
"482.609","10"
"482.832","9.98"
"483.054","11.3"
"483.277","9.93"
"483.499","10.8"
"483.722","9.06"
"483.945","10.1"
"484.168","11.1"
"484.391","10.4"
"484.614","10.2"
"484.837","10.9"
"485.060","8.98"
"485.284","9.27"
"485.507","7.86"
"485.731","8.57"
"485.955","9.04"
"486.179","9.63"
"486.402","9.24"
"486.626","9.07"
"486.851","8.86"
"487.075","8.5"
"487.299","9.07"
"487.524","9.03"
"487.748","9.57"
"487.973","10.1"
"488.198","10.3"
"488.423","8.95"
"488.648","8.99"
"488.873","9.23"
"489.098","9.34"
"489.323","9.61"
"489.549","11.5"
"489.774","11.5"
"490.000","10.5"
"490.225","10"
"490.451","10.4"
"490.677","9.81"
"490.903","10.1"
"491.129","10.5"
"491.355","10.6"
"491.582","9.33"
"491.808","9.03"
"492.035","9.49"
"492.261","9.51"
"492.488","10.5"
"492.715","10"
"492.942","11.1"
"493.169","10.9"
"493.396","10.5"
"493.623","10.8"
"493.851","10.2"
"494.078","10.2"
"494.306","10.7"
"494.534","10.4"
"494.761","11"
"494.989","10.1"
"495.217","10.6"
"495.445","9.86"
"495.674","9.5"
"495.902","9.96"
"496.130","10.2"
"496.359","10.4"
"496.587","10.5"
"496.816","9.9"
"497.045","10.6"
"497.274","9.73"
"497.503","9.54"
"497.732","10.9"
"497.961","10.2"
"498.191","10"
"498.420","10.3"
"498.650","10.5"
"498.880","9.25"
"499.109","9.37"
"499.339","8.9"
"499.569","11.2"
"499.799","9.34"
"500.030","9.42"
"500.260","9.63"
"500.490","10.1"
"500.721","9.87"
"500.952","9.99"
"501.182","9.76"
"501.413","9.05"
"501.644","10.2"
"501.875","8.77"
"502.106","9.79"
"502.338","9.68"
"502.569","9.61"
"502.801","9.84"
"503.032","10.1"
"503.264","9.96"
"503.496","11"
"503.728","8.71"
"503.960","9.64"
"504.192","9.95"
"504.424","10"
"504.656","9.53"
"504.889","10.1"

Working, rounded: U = 9.06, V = 10.1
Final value 10.1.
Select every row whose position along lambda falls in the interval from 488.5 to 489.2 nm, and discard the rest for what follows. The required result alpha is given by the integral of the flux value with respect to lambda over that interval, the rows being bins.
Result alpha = 6.4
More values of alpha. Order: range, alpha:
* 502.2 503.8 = 15.8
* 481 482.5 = 15.9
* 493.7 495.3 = 16.7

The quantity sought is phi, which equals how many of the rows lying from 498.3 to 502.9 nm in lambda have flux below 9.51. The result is 7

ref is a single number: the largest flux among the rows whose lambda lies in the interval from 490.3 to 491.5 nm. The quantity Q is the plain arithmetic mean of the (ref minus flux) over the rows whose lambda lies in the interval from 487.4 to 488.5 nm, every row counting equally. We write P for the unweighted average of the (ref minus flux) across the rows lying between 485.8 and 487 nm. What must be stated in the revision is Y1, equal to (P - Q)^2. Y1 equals 0.2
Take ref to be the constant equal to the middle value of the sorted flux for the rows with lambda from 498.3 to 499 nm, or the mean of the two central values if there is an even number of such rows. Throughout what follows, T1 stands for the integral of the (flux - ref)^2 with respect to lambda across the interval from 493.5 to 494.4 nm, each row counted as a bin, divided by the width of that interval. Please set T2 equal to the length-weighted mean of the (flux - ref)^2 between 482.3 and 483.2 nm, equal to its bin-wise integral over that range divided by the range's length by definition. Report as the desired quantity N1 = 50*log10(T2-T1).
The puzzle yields -26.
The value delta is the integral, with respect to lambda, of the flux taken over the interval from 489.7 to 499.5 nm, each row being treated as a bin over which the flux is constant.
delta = 100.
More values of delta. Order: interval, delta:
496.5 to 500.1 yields 36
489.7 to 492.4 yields 27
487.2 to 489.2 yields 19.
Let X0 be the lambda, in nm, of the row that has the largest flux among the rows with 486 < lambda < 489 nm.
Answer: 488.198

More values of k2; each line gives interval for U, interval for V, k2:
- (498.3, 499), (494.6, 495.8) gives 10.2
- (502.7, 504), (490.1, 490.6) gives 10.2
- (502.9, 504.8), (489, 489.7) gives 10.2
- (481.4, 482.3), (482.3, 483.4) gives 10.4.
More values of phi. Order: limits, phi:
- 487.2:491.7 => 7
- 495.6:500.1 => 6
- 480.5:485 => 1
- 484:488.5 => 12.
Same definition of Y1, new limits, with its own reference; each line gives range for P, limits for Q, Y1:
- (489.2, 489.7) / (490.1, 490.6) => 0.1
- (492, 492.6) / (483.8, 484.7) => 0.4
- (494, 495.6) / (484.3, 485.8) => 0.9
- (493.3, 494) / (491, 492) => 0.4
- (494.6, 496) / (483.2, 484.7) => 0.0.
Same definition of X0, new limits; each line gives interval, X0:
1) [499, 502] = 499.569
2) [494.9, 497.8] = 497.732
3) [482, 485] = 483.054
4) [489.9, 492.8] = 491.355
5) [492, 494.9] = 492.942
